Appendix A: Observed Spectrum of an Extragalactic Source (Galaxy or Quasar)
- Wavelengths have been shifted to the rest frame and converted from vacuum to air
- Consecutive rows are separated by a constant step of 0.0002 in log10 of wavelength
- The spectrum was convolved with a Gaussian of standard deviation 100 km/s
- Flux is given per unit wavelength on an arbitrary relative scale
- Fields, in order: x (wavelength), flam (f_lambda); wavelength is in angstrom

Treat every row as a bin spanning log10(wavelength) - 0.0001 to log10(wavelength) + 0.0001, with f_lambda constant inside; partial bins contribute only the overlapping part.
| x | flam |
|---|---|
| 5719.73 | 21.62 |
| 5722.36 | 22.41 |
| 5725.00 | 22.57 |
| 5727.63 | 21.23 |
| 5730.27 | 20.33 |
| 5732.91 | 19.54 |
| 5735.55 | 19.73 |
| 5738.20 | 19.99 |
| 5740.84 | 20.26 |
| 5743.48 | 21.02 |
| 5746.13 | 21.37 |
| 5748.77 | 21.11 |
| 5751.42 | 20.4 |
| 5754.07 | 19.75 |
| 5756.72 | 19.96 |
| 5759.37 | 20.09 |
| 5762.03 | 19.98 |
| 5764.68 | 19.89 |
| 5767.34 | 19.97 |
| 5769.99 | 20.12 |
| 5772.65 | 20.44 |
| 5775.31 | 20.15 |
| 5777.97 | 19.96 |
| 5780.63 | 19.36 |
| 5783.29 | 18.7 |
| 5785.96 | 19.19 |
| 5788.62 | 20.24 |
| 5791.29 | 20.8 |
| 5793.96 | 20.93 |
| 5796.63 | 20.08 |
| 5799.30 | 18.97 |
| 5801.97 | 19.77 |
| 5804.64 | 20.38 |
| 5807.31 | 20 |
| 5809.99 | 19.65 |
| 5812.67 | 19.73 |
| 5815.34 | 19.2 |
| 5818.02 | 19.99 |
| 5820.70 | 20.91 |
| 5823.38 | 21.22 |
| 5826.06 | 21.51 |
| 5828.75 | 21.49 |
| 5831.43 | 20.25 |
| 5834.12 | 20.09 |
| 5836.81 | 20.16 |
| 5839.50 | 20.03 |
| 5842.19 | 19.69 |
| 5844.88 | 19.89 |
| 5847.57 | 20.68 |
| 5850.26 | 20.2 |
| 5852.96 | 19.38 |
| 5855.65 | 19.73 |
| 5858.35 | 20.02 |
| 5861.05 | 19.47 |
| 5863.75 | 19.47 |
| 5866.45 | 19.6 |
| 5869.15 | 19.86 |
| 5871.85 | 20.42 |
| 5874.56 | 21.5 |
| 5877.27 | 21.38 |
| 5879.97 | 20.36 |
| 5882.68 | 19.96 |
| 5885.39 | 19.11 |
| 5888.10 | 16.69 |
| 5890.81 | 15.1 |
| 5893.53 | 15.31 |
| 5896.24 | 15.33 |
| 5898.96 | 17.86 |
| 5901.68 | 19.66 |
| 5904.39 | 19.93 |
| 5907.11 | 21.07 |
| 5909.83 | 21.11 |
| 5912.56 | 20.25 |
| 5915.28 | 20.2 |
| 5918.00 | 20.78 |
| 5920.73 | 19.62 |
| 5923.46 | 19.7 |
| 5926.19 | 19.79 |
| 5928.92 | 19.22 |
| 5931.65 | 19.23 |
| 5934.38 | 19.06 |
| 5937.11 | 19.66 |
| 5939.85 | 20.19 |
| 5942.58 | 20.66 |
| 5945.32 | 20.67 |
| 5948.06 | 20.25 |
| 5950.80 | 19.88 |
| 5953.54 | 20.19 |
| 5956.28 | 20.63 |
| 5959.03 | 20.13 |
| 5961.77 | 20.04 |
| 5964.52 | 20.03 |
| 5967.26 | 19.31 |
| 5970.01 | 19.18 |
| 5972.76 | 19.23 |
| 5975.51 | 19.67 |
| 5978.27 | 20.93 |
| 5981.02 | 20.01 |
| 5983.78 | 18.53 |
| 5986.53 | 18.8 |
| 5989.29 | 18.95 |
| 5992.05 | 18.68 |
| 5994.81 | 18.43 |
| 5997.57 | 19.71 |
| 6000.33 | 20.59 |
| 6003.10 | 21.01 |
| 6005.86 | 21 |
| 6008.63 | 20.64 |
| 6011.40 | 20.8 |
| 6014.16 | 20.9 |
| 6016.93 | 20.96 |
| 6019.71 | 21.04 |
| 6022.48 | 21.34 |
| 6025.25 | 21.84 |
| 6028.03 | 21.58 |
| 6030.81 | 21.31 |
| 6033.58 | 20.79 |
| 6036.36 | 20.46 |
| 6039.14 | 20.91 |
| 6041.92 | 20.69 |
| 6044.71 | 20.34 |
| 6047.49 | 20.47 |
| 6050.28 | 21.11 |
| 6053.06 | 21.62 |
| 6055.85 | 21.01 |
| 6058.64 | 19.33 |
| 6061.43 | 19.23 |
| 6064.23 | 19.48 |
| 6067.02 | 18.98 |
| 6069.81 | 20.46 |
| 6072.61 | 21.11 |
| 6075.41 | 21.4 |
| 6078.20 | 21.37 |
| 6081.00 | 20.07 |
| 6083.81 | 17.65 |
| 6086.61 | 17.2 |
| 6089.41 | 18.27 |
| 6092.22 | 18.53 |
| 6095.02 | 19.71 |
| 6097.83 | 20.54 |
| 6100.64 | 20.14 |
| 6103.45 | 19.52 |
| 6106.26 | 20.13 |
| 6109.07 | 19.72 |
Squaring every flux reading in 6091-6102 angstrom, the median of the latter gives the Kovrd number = 397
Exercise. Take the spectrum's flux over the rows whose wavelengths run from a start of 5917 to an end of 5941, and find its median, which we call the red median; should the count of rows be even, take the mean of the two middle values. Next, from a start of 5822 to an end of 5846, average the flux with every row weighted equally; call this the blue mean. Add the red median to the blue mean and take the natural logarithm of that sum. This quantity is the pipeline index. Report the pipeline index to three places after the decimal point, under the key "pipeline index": 3.692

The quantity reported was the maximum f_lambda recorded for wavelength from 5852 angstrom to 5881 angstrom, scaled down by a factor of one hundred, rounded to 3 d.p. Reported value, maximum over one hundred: 0.215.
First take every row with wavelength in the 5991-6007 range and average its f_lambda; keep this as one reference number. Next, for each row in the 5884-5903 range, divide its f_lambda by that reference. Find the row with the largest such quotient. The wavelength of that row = 5901.68 angstrom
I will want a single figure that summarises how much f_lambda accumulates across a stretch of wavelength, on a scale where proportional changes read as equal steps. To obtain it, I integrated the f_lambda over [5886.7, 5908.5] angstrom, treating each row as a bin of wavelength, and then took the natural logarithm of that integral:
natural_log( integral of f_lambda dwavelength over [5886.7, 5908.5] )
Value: 5.95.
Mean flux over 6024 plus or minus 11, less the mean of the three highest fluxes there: -0.37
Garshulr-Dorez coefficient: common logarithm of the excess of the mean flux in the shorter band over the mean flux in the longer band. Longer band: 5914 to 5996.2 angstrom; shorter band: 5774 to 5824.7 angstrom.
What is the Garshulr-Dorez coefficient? -0.62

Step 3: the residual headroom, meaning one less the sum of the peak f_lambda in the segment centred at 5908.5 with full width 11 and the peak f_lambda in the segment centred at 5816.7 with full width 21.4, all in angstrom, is -41.6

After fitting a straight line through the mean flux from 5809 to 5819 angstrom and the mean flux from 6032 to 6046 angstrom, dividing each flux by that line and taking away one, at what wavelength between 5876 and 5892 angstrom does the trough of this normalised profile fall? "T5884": 5890.81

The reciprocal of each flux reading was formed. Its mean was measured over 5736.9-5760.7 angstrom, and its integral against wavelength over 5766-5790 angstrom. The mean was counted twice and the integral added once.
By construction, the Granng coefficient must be 1.31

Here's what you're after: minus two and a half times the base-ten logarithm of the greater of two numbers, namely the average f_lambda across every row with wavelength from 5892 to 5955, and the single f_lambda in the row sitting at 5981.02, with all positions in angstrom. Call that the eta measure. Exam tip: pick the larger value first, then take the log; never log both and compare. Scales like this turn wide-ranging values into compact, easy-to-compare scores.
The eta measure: -3.25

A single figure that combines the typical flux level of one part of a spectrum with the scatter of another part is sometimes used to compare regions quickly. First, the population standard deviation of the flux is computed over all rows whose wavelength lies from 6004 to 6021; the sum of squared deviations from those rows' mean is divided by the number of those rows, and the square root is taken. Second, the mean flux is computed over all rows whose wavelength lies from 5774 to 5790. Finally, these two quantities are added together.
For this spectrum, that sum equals 19.7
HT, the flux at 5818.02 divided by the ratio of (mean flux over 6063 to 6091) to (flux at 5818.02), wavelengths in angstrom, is 20.4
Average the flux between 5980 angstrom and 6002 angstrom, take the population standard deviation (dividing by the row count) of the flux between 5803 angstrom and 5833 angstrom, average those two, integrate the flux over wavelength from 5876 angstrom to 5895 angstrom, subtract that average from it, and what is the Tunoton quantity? 337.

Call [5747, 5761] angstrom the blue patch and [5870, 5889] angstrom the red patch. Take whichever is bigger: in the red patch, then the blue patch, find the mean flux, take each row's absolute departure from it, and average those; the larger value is 1.2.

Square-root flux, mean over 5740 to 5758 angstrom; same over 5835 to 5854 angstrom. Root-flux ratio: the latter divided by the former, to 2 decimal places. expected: 0.99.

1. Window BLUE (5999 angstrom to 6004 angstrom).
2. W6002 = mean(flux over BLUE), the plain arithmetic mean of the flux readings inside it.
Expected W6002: 20.8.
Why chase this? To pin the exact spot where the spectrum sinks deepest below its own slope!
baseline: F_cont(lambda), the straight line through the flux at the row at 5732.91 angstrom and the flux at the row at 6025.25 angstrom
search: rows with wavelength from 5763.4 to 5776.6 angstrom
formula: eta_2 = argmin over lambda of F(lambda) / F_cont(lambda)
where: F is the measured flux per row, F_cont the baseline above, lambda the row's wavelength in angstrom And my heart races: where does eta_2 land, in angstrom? 5764.68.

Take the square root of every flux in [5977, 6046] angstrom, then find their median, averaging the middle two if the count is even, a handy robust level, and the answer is 4.56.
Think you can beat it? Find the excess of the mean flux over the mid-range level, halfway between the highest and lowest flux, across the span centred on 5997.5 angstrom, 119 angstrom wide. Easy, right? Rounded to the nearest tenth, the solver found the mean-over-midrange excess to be 0.2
